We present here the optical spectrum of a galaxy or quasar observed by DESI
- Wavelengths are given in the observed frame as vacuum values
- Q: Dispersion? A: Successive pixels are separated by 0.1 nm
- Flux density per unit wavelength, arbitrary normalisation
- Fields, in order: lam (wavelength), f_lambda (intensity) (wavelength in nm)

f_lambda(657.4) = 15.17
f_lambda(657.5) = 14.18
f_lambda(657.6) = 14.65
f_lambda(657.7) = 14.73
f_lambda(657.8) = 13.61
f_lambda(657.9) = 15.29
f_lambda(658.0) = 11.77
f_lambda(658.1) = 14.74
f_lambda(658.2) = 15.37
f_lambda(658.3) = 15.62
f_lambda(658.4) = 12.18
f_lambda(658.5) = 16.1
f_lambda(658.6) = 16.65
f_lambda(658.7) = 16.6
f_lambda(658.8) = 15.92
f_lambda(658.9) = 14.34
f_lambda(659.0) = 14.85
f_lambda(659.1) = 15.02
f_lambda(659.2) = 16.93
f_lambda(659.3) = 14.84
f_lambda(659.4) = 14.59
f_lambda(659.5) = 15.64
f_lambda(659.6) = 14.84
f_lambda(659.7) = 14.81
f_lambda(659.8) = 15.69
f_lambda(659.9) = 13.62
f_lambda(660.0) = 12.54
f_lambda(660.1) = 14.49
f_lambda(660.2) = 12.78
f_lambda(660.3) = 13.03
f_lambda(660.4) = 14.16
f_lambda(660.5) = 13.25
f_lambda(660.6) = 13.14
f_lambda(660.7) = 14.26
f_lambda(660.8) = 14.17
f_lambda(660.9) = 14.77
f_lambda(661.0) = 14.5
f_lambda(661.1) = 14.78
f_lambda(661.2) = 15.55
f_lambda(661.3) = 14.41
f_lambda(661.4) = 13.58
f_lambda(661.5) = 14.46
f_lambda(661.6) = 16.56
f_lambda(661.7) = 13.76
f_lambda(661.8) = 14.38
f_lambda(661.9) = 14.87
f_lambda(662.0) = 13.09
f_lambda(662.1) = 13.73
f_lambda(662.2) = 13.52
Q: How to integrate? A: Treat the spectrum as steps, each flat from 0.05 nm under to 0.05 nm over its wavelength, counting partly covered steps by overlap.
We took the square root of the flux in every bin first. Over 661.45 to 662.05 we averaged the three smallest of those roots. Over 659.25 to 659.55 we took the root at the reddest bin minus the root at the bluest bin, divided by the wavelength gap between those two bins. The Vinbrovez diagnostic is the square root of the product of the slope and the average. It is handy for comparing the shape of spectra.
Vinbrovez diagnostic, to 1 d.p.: 1.4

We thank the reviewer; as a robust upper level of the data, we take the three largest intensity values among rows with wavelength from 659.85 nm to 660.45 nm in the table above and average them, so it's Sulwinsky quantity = 14.09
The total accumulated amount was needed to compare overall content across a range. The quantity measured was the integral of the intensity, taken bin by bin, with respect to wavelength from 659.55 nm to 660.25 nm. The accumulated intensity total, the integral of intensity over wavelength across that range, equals 9.9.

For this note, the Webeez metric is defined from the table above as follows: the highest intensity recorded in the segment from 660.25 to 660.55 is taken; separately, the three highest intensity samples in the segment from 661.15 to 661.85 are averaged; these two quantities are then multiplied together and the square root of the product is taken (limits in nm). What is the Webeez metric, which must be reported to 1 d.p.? 14.8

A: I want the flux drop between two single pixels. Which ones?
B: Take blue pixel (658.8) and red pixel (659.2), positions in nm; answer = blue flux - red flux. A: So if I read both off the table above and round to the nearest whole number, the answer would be -1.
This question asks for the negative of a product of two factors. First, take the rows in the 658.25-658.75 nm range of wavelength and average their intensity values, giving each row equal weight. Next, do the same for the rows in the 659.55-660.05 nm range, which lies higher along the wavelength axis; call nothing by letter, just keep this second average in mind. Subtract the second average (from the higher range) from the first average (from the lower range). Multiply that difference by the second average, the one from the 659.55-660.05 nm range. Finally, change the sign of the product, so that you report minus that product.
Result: -16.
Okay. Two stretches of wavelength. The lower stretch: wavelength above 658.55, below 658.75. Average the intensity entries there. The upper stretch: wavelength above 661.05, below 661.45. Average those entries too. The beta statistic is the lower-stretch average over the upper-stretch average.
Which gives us 1.14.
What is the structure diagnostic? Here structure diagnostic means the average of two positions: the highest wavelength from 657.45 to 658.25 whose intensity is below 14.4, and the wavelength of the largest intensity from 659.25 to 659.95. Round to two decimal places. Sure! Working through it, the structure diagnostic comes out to 658.90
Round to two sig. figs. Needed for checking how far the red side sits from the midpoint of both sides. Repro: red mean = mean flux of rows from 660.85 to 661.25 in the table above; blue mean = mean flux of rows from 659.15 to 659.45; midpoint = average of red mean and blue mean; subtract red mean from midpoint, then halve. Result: 0.14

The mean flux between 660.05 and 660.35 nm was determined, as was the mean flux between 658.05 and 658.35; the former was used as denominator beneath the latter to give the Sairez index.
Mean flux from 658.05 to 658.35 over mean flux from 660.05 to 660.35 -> 1.13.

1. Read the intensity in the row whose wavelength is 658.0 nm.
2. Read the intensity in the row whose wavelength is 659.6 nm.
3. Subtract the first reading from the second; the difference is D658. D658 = 3.1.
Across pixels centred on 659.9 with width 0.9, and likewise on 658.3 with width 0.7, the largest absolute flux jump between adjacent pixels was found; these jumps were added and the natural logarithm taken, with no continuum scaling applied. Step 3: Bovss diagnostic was 1.8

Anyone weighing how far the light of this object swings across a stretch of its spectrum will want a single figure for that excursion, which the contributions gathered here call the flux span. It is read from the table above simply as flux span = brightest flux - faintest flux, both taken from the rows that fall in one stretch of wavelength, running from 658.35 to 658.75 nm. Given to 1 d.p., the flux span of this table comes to 4.5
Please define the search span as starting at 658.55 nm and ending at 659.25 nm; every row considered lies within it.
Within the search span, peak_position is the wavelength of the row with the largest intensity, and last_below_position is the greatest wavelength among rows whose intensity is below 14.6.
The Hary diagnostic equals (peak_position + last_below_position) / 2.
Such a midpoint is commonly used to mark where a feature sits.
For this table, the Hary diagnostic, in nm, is 659.05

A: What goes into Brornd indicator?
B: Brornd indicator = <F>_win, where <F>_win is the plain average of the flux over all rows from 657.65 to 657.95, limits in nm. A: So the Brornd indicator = 14.5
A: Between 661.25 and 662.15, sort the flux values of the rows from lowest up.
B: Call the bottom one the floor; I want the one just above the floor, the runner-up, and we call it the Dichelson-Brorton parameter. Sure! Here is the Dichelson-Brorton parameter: 13.58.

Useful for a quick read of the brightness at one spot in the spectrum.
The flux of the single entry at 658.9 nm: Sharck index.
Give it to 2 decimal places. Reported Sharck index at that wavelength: 14.34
